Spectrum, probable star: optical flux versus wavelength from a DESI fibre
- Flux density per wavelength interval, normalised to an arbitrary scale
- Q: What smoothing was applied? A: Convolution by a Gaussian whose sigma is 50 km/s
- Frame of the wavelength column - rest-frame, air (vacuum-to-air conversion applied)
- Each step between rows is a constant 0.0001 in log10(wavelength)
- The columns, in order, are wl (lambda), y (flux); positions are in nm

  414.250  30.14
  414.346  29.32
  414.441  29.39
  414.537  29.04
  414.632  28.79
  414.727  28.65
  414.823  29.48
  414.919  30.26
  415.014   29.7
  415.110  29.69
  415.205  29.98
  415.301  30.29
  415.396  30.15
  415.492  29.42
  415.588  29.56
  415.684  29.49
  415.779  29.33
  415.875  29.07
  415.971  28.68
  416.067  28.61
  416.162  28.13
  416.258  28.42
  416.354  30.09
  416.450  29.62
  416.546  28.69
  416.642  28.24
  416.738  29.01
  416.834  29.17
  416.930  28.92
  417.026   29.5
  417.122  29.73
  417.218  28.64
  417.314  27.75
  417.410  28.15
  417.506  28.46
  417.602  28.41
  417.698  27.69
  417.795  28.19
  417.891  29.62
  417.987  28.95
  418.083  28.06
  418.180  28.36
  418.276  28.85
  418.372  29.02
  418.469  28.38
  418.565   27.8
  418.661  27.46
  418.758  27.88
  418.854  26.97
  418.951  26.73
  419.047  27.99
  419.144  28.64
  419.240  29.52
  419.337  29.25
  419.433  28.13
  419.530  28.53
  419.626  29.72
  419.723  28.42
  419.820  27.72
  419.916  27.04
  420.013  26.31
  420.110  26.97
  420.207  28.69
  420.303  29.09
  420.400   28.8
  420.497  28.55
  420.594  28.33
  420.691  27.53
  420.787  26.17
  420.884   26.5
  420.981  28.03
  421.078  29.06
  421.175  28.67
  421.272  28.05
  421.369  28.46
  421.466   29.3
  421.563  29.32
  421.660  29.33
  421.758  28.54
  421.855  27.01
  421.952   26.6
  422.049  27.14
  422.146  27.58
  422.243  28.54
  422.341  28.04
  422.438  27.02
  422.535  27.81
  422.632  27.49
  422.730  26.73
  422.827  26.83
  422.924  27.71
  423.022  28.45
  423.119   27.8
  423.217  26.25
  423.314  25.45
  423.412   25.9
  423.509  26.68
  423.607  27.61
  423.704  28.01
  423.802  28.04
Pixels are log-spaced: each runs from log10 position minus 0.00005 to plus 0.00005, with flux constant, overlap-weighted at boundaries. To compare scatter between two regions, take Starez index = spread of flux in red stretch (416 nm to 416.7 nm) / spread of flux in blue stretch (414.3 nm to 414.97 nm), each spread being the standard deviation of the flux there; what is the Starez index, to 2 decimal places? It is 1.39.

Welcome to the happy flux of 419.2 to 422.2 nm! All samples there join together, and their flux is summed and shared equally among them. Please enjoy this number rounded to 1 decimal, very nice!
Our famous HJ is 28.1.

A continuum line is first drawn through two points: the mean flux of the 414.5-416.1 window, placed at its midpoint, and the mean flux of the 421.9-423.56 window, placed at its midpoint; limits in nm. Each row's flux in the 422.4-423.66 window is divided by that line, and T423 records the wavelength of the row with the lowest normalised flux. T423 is 423.314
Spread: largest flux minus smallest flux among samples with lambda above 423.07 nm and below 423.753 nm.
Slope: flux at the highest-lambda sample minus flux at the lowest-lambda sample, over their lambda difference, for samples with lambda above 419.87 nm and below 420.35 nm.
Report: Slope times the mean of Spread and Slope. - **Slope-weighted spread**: 21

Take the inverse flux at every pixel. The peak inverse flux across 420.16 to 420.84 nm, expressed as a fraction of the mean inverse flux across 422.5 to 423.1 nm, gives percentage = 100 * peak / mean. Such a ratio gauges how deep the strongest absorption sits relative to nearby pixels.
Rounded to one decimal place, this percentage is 105.0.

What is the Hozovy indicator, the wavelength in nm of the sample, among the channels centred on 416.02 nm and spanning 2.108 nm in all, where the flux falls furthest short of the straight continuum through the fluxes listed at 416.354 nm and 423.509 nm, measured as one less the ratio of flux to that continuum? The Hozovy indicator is 416.162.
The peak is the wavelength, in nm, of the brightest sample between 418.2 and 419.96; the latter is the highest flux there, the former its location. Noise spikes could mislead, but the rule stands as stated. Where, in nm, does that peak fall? 419.626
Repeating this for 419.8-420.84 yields 420.303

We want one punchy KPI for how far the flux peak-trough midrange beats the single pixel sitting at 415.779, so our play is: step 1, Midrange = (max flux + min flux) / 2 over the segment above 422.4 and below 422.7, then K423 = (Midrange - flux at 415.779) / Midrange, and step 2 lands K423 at -0.07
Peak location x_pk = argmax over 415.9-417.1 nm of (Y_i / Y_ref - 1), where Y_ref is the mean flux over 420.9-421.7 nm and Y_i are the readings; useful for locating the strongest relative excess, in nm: 416.354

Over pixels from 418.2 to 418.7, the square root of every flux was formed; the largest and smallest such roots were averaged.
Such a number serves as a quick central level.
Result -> 5.31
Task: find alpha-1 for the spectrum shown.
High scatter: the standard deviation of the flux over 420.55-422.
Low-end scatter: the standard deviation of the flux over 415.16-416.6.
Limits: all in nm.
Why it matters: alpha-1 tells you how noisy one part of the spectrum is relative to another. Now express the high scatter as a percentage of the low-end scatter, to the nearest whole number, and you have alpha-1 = 158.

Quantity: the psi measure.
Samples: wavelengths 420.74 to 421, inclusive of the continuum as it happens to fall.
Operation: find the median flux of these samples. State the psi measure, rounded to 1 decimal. 26.5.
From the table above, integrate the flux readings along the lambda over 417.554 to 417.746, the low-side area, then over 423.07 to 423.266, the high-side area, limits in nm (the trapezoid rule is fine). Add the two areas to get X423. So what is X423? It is 10.7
